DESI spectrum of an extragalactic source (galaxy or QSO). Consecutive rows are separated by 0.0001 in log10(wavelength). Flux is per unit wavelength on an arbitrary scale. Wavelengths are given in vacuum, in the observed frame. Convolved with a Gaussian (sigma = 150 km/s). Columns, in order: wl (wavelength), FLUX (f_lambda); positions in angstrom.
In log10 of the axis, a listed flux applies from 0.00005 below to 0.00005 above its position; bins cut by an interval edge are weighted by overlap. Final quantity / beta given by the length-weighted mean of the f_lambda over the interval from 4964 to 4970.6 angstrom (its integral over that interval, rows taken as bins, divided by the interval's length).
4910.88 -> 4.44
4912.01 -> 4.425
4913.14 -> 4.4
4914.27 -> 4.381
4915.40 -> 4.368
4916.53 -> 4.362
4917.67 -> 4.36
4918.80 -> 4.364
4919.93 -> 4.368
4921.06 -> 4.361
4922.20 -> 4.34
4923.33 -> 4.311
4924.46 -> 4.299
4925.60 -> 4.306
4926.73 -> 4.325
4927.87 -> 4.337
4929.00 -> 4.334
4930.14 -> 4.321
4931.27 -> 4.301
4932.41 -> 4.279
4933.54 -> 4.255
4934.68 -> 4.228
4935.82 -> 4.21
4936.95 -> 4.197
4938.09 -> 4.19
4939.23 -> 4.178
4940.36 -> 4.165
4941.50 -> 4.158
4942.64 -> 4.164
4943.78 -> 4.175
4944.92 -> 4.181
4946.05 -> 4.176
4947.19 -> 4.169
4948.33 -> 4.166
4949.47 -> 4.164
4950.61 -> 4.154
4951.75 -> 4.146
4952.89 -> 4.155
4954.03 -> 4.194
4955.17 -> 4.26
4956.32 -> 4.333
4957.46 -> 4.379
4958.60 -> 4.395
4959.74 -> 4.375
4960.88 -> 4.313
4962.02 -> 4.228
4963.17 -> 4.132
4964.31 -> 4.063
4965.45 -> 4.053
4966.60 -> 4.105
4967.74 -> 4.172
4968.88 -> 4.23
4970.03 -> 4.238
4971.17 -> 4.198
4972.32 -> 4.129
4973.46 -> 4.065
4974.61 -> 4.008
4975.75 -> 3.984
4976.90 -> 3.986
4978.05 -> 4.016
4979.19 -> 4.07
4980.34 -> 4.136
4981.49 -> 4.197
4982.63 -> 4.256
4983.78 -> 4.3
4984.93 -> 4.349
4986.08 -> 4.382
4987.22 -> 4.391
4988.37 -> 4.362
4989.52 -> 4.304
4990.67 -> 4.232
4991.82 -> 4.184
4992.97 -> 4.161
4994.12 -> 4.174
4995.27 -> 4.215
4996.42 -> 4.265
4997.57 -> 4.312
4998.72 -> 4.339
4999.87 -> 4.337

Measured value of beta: 4.15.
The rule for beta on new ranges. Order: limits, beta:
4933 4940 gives 4.21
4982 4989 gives 4.34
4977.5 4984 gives 4.16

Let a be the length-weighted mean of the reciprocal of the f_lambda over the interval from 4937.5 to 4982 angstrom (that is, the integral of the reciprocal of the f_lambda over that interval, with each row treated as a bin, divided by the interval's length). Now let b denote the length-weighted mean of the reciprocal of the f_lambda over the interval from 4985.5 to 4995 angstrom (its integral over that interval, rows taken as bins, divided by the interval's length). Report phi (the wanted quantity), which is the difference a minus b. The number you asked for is 0.006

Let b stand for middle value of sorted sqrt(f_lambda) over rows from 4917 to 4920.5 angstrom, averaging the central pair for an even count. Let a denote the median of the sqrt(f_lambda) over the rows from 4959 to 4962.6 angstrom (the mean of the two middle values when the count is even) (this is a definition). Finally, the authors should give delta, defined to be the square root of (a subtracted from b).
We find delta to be 0.11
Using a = 2.08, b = 2.09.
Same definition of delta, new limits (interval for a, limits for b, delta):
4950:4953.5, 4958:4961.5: 0.23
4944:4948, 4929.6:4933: 0.17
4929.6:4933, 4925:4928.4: 0.08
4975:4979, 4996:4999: 0.28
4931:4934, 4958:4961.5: 0.15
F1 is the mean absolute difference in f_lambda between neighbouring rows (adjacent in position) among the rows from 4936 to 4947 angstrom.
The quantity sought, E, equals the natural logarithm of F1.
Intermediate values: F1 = 0.01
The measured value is -4.78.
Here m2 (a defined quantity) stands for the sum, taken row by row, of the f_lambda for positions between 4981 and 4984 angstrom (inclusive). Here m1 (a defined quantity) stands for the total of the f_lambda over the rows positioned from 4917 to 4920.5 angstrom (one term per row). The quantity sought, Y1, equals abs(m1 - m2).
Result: 0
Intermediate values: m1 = 13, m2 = 13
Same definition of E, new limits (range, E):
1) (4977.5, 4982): -2.81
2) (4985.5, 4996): -3.31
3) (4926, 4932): -4.42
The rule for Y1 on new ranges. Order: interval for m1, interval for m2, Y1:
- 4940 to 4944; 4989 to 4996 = 9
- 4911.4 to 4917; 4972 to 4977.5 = 2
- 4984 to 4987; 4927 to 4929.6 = 0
